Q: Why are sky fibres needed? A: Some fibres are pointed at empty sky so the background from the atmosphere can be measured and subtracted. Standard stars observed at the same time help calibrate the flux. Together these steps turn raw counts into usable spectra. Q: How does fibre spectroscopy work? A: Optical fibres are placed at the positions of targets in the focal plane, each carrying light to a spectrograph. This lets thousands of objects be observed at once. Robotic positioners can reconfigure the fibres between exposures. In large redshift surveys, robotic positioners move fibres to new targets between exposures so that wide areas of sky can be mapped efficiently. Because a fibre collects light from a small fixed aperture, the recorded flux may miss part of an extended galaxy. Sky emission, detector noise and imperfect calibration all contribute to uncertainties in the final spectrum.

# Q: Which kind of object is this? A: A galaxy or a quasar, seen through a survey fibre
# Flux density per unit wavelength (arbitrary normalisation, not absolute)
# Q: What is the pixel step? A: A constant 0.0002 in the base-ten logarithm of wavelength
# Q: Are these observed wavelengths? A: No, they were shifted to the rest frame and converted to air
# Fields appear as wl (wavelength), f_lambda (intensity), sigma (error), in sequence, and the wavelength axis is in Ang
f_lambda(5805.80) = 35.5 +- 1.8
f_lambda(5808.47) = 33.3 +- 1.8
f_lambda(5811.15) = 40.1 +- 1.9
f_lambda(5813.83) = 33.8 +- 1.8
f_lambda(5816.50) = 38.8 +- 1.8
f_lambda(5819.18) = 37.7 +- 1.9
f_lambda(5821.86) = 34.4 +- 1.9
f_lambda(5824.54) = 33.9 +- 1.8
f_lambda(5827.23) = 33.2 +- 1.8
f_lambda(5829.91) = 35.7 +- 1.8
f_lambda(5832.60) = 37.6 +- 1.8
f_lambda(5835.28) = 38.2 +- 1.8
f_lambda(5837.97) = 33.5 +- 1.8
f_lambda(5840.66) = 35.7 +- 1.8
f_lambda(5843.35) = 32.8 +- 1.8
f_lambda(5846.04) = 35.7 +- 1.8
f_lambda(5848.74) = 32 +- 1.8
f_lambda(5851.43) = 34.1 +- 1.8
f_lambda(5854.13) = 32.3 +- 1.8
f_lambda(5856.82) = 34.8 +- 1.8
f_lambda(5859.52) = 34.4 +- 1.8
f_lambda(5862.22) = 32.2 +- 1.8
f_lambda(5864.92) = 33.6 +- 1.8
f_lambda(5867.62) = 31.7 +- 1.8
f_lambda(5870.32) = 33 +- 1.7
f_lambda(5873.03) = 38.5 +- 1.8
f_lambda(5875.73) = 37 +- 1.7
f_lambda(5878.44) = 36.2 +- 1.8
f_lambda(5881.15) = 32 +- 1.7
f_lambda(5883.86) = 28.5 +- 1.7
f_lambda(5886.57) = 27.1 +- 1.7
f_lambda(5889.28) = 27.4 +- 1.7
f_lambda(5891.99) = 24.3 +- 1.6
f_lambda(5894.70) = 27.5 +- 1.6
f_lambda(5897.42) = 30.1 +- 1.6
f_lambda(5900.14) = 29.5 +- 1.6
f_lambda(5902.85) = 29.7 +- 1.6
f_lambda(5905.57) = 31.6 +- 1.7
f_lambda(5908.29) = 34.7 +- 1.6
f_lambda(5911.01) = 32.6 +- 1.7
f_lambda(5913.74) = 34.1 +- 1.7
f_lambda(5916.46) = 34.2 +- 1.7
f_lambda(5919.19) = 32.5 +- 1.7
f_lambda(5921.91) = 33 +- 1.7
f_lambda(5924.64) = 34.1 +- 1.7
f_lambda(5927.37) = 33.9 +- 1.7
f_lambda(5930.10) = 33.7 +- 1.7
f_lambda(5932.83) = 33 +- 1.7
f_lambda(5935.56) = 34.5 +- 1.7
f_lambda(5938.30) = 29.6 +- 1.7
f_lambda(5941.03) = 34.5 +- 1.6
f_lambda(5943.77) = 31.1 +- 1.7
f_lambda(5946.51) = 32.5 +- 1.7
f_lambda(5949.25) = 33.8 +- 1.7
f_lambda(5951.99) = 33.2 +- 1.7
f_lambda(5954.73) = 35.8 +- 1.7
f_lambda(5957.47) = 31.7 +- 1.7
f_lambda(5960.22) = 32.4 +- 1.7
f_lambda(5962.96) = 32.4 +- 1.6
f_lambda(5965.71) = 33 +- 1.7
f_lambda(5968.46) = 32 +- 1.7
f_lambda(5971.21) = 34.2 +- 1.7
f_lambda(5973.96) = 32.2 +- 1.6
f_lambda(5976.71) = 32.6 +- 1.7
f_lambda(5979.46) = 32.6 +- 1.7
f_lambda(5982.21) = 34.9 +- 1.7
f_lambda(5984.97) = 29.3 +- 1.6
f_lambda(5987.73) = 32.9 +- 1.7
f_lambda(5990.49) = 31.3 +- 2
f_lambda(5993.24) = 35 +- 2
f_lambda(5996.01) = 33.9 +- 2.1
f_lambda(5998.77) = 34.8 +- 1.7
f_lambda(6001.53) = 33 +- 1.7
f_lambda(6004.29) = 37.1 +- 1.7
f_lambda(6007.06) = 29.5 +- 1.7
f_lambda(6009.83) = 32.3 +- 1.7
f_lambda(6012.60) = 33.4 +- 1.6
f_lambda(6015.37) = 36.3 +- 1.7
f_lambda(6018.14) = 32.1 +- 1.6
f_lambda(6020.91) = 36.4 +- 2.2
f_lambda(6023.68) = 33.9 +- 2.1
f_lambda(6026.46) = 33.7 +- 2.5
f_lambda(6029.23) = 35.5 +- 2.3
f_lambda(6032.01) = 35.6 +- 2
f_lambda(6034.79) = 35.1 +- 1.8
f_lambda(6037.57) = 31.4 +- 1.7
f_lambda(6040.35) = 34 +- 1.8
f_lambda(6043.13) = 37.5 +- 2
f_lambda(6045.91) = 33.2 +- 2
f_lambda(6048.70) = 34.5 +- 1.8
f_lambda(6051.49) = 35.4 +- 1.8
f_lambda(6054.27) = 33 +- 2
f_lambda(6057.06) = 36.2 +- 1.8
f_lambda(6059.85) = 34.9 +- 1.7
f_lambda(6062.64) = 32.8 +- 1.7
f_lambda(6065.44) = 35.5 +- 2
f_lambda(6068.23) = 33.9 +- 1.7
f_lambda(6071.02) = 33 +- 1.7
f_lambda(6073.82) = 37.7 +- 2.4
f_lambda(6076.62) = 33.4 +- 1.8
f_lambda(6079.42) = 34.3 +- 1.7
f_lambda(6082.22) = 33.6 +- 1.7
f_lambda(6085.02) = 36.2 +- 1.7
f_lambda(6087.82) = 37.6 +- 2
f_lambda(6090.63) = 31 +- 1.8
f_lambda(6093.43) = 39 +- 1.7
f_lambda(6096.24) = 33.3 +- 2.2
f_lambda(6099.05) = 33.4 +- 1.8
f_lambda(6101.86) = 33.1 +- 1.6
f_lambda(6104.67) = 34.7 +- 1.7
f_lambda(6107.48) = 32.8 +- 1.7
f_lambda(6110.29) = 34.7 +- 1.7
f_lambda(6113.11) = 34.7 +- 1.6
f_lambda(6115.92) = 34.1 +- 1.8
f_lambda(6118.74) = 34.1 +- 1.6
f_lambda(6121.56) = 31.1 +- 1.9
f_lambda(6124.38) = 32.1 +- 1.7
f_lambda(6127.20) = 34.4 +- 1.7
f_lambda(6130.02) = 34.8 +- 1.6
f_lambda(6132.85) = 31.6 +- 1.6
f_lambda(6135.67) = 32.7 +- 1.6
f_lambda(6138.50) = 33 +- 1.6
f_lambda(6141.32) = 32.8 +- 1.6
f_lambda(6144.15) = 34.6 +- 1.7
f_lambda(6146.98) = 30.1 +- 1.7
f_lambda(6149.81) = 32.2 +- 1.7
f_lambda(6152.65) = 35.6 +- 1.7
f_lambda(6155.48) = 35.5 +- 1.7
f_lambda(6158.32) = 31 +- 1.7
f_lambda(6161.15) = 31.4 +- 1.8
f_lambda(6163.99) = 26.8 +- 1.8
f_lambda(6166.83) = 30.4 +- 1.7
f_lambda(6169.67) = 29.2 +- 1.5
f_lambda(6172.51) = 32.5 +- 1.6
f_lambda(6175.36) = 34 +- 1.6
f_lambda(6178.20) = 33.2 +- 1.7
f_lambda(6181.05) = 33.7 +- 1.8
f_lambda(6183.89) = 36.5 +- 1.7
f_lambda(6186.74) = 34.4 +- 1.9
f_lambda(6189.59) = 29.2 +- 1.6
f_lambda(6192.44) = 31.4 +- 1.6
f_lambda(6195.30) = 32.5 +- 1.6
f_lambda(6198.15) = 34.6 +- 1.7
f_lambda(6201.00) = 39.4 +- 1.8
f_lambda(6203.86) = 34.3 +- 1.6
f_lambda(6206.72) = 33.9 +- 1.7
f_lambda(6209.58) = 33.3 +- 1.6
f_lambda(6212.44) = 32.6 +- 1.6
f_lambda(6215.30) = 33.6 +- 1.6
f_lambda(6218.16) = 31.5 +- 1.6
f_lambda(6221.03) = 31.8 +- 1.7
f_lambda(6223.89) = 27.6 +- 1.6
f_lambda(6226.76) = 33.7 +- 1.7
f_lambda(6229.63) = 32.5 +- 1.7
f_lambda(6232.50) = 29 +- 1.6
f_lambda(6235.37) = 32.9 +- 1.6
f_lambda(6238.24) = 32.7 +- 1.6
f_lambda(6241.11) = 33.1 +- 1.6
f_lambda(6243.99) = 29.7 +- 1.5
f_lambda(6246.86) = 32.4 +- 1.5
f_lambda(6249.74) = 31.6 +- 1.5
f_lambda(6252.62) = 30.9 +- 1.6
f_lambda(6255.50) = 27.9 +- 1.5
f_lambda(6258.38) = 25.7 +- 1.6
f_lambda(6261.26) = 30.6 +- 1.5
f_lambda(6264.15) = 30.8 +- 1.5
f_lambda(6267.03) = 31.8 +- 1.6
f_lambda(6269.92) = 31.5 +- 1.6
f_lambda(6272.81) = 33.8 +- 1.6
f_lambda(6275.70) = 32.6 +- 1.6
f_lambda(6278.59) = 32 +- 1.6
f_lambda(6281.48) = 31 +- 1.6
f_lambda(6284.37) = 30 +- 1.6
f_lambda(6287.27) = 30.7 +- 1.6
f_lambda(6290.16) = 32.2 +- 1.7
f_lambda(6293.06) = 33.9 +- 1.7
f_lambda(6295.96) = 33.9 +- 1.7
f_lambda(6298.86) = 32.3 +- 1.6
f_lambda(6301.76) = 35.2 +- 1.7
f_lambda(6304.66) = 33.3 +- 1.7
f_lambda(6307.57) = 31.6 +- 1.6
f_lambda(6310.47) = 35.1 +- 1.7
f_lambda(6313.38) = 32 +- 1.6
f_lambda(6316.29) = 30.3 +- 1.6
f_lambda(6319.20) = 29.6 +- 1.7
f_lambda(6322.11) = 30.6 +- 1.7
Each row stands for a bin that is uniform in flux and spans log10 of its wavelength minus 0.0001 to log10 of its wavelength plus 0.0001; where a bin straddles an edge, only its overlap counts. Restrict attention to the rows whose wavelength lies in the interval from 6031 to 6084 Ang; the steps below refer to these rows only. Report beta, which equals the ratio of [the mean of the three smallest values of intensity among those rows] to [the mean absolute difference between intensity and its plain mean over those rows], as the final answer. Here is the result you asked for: 25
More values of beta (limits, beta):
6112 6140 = 27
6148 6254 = 16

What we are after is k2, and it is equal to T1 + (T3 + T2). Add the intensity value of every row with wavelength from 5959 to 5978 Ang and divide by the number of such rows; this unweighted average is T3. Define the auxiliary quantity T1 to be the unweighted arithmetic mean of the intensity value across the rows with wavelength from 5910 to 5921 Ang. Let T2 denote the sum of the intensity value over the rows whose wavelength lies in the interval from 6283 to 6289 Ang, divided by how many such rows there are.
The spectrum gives 96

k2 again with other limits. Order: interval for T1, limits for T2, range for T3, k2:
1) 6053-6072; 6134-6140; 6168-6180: 99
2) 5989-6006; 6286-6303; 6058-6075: 102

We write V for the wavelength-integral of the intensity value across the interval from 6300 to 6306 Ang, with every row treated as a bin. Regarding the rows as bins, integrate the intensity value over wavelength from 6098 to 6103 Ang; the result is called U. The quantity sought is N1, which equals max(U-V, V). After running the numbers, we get 205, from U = 166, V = 205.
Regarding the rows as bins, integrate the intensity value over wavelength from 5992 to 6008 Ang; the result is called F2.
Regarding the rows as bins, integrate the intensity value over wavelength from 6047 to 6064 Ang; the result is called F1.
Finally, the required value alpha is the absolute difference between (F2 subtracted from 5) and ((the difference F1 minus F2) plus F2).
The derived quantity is 1124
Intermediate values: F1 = 586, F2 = 544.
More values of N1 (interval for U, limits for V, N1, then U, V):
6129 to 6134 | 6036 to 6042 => 198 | 166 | 198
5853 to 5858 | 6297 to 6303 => 202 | 168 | 202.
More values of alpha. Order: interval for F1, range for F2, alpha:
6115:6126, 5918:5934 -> 890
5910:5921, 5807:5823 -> 944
